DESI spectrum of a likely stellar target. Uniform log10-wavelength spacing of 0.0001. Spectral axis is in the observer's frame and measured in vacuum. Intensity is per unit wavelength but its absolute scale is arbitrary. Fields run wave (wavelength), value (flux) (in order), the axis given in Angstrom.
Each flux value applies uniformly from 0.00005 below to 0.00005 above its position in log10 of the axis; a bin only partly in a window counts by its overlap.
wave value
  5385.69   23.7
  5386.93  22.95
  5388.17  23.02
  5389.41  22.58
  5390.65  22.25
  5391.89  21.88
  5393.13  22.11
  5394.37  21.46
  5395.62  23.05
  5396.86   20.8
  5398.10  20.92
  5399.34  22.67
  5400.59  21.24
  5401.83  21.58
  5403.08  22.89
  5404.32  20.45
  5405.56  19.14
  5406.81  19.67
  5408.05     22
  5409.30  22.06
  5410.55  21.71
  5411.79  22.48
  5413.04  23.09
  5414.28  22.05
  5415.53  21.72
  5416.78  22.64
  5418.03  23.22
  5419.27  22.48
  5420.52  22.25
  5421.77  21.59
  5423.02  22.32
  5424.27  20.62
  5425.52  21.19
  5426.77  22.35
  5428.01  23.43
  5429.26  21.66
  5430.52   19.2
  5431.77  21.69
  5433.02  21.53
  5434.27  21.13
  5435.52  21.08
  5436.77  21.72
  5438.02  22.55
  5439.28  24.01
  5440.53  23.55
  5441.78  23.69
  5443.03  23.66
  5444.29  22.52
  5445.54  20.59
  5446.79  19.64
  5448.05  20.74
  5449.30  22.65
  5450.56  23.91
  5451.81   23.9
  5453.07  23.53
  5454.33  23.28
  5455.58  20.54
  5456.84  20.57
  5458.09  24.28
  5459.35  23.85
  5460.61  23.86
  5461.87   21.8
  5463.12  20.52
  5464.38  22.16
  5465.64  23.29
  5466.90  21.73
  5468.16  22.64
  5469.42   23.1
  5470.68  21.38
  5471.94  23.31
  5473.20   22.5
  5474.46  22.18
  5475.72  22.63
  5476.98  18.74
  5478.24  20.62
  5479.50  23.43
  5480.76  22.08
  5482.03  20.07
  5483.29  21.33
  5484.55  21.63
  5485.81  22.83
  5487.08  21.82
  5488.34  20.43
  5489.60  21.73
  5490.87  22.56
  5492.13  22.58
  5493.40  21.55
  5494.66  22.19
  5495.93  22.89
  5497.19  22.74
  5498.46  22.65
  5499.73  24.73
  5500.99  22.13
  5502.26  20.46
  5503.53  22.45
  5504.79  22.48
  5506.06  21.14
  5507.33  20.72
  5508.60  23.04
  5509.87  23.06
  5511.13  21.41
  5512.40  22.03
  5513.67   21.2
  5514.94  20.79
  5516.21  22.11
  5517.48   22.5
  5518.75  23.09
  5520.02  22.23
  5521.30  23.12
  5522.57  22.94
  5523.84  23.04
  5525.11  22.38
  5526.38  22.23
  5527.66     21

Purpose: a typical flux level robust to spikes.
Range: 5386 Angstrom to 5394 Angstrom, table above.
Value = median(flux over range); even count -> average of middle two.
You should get 22.4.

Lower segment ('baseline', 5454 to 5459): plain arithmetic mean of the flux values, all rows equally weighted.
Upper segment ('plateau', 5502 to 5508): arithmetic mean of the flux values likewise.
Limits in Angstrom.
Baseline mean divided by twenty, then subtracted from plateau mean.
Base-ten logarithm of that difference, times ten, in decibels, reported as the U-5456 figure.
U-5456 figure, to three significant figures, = 13.1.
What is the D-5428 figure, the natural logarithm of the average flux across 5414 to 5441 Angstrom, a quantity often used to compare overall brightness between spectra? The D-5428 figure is 3.09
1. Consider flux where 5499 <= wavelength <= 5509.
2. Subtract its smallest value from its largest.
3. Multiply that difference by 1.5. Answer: 6.4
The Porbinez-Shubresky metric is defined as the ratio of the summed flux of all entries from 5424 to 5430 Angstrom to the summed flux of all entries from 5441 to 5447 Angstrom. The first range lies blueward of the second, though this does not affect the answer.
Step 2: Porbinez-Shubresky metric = 0.99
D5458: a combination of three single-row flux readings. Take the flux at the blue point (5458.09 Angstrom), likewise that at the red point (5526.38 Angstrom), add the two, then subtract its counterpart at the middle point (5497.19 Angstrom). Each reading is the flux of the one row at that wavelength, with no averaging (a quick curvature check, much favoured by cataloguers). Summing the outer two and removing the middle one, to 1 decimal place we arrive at 23.8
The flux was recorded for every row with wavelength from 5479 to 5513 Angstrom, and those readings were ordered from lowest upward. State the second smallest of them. 20.43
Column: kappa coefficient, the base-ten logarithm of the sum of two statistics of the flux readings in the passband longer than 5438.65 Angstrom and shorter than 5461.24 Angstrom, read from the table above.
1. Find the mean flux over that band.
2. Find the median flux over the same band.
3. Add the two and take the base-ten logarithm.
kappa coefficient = 1.67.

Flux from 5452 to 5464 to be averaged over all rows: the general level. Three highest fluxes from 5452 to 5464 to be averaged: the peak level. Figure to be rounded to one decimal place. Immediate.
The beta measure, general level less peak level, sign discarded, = 1.5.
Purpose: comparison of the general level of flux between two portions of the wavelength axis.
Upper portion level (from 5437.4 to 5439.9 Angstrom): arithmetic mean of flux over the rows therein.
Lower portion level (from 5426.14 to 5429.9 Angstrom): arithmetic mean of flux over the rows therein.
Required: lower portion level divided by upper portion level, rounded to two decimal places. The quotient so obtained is 0.97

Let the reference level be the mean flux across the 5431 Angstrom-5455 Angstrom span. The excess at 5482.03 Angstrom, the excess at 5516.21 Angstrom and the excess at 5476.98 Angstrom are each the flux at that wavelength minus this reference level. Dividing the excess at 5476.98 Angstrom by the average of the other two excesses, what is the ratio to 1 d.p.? 2.8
